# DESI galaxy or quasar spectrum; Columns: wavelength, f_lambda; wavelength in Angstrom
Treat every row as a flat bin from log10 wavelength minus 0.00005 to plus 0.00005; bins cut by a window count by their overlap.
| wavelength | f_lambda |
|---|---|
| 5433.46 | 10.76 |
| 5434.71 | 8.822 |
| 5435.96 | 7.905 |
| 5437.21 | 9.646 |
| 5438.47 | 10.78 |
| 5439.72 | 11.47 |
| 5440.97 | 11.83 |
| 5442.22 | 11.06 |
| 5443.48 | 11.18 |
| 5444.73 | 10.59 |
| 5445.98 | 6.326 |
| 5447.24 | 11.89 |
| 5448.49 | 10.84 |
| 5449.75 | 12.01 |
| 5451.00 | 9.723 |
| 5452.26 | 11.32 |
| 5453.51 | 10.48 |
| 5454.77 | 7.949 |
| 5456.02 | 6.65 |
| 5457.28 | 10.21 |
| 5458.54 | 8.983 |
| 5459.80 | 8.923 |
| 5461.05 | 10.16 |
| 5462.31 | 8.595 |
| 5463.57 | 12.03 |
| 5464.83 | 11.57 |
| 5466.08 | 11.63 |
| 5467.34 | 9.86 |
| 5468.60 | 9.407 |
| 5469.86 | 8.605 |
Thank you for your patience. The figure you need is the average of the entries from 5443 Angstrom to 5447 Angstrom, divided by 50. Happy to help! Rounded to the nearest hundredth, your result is 0.19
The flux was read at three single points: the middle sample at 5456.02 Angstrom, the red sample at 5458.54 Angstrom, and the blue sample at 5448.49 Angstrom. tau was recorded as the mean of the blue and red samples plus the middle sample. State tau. 16.6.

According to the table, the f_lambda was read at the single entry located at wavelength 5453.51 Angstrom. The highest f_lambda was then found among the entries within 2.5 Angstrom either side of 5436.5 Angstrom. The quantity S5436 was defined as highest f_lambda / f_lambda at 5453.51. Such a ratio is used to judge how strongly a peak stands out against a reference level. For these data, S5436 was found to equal 1.03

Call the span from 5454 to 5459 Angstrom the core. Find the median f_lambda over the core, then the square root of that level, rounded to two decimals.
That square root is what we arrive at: 2.91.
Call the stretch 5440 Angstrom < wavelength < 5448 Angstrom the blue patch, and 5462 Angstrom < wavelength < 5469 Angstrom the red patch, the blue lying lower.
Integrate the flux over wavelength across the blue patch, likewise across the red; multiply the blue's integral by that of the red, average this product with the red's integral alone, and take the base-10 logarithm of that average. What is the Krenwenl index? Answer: 3.50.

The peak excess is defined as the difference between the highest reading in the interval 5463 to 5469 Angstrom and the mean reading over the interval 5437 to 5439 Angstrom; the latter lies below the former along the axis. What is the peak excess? 1.8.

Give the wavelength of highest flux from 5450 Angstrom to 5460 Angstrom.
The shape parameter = 5452.26 Angstrom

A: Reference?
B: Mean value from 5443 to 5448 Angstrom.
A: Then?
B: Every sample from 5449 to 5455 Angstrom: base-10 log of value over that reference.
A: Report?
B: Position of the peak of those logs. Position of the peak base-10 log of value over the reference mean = 5449.75 Angstrom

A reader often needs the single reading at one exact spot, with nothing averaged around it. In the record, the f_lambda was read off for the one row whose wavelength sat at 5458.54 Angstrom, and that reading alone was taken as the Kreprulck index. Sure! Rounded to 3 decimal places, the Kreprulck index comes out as 8.983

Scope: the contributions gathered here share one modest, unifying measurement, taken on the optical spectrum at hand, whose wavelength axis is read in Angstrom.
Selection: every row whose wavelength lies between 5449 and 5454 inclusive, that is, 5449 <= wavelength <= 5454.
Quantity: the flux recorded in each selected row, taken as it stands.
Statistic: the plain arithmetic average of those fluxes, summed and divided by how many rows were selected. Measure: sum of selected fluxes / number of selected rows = 10.9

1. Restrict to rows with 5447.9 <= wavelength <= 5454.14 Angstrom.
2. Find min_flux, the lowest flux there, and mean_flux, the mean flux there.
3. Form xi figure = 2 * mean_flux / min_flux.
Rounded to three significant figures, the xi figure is 2.24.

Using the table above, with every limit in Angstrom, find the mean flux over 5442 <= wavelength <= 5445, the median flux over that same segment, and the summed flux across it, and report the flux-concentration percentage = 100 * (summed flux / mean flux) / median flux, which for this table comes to 27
